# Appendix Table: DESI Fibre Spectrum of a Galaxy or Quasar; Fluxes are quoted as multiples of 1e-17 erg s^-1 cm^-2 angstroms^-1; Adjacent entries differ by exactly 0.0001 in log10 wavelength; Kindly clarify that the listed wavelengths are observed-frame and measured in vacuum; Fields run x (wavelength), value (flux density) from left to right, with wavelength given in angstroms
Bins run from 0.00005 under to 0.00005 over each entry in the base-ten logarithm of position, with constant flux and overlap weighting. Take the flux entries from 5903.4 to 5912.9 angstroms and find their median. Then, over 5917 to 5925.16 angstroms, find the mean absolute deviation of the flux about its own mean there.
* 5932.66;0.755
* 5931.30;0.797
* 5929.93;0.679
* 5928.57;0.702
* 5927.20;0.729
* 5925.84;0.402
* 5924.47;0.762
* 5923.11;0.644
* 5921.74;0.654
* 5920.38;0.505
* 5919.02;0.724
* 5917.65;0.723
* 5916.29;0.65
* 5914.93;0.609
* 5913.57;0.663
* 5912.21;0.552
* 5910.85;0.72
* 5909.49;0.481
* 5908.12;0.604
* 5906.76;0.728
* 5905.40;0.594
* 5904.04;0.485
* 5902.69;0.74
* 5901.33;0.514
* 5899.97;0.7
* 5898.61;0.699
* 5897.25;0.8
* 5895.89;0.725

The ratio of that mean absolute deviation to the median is 0.11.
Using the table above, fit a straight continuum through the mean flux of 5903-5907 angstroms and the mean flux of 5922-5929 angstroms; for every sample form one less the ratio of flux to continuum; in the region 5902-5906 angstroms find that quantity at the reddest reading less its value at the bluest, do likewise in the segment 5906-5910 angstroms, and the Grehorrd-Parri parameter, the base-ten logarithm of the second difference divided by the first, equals 0.21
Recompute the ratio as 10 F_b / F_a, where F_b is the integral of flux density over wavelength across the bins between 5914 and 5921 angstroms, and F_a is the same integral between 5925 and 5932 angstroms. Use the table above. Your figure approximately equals 9.7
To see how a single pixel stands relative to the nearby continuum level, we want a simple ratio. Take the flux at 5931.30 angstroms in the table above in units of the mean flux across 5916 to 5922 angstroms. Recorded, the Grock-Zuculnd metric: 1.22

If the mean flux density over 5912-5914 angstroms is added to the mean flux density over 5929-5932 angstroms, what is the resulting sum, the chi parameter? 1.35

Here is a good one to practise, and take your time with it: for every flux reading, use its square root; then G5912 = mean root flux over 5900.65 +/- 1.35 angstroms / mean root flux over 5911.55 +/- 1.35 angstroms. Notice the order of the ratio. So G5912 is 0.98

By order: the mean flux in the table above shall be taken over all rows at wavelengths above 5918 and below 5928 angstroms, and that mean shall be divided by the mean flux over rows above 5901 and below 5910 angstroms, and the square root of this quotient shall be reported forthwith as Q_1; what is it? 1.03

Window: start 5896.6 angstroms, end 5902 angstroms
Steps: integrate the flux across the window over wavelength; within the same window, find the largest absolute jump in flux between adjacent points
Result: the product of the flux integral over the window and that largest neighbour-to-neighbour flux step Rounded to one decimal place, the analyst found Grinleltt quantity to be 0.7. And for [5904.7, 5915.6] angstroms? 1.6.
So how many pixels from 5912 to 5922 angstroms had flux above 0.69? 2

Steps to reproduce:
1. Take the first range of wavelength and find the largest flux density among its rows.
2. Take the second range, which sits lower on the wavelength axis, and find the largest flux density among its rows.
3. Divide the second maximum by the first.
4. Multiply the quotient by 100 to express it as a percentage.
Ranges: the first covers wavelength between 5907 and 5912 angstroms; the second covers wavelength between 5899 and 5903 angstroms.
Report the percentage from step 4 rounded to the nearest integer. 103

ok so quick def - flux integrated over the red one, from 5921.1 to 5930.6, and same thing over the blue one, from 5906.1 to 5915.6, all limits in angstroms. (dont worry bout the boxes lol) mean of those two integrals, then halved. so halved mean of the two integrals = 3.0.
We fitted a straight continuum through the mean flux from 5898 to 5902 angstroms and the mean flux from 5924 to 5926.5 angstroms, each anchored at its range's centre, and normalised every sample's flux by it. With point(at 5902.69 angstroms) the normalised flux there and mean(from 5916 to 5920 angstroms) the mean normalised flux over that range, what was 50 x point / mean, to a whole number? 50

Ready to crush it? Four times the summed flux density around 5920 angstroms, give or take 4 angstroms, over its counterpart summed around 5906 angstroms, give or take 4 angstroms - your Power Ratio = 4.30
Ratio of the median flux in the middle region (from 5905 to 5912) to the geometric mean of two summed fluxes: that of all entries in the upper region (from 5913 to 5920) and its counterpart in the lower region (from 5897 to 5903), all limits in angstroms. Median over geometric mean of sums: 0.177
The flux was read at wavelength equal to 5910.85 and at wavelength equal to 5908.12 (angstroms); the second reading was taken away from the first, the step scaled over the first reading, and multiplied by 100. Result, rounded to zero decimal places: 16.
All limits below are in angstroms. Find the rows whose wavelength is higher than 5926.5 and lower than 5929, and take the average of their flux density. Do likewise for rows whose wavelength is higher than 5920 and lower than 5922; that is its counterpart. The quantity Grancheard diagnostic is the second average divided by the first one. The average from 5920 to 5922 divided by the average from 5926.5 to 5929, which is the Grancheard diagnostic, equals 0.81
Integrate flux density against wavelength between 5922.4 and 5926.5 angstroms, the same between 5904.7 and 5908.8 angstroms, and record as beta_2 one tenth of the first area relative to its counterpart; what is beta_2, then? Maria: 0.094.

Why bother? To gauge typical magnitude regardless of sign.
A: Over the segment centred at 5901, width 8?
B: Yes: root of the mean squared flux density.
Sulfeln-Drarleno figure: 0.667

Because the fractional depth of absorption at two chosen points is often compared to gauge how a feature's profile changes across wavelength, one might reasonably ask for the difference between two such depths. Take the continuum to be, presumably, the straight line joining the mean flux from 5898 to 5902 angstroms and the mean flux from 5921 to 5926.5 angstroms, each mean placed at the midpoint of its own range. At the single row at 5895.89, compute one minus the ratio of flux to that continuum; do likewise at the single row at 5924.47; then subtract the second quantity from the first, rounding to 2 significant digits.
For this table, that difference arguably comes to 0.11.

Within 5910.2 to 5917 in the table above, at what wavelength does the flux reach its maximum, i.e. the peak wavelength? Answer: 5910.85 angstroms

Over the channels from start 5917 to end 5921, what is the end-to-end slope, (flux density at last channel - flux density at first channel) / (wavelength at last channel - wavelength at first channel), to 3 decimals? -0.080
